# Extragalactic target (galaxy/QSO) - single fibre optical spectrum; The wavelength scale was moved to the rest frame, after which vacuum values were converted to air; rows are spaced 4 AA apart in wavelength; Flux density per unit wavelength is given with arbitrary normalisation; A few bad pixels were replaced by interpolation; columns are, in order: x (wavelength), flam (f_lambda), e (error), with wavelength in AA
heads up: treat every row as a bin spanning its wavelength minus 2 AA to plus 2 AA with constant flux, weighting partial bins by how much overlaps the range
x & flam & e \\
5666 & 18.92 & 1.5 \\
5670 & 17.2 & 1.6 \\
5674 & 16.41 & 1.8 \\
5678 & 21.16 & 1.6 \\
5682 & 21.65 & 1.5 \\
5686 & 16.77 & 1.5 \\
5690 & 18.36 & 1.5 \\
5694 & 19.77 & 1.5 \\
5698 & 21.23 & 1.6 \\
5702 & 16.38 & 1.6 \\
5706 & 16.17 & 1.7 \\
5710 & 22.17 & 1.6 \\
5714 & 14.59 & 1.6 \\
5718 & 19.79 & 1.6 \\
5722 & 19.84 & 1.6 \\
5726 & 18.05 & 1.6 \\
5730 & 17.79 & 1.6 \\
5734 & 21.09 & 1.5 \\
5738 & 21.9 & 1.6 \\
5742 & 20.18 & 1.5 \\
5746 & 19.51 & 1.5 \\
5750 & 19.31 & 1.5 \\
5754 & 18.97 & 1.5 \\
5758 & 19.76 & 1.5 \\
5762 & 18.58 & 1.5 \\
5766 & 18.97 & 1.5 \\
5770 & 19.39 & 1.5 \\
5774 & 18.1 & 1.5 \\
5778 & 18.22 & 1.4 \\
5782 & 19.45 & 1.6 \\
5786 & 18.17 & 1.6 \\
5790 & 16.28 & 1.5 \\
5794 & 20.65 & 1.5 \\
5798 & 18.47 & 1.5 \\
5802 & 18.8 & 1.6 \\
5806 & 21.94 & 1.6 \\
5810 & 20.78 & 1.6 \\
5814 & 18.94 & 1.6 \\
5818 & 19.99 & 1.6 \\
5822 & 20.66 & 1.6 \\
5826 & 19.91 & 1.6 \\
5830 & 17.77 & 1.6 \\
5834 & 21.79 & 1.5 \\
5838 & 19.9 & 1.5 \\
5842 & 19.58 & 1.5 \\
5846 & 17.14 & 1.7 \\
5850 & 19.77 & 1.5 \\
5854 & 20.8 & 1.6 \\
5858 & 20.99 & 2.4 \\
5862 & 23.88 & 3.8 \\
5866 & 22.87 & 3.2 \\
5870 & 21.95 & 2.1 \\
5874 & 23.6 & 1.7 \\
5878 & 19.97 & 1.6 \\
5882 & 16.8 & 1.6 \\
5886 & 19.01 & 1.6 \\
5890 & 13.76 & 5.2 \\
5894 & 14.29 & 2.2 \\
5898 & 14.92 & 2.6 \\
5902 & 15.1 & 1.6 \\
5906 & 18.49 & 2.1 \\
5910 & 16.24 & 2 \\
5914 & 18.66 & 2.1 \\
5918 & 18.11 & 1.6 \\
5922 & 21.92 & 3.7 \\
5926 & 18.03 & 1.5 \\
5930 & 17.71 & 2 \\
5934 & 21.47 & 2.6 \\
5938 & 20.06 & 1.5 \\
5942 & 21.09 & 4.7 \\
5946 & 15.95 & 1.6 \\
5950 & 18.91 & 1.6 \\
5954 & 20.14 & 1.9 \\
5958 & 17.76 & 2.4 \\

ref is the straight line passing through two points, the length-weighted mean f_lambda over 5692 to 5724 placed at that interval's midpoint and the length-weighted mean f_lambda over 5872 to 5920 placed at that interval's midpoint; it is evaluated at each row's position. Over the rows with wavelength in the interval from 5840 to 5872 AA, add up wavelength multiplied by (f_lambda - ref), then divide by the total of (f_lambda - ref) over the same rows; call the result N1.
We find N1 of 5860.7 AA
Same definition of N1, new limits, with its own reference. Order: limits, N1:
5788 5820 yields 5809.3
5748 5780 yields 5759.4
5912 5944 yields 5930.8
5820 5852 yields 5834.0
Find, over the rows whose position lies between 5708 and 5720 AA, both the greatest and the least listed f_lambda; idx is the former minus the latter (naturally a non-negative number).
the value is 8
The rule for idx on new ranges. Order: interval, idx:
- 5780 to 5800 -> 4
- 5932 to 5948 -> 6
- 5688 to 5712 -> 6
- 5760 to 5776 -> 1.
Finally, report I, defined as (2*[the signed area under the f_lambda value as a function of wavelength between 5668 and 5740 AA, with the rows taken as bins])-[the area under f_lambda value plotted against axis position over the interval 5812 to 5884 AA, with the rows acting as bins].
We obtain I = 1257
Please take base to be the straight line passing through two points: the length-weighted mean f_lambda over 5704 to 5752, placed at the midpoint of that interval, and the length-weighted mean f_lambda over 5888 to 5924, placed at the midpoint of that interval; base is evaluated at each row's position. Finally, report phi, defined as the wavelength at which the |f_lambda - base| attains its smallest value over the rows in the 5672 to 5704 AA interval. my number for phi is 5694 AA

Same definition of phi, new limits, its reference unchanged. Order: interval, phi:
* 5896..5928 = 5910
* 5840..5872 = 5846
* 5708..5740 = 5718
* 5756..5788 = 5762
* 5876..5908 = 5882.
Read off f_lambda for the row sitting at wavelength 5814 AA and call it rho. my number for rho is 18.94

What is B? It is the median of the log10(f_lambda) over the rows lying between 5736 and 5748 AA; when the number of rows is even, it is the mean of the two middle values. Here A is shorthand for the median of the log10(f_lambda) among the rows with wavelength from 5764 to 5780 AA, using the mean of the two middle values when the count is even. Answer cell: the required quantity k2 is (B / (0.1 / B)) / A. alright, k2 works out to 13.4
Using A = 1.27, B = 1.30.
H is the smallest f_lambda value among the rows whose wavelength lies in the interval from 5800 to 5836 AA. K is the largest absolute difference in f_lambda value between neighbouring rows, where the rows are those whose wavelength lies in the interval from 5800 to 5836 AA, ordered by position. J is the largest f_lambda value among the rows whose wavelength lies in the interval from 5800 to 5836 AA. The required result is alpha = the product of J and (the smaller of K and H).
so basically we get 88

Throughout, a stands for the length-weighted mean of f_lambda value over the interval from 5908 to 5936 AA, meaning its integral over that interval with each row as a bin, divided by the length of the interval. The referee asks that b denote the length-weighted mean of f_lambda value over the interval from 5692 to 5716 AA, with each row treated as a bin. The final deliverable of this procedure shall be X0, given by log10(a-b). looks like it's -0.3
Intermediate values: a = 18.9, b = 18.4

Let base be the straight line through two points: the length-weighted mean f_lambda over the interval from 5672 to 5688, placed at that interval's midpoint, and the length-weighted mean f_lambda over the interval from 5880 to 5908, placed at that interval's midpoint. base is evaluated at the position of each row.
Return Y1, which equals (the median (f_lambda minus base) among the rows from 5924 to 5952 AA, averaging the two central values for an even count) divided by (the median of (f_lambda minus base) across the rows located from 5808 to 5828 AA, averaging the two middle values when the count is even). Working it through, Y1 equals 1.2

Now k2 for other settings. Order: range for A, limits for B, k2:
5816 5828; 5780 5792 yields 12.2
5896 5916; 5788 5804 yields 13.3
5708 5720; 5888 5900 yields 10.3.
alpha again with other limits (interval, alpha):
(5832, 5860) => 57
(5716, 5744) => 72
